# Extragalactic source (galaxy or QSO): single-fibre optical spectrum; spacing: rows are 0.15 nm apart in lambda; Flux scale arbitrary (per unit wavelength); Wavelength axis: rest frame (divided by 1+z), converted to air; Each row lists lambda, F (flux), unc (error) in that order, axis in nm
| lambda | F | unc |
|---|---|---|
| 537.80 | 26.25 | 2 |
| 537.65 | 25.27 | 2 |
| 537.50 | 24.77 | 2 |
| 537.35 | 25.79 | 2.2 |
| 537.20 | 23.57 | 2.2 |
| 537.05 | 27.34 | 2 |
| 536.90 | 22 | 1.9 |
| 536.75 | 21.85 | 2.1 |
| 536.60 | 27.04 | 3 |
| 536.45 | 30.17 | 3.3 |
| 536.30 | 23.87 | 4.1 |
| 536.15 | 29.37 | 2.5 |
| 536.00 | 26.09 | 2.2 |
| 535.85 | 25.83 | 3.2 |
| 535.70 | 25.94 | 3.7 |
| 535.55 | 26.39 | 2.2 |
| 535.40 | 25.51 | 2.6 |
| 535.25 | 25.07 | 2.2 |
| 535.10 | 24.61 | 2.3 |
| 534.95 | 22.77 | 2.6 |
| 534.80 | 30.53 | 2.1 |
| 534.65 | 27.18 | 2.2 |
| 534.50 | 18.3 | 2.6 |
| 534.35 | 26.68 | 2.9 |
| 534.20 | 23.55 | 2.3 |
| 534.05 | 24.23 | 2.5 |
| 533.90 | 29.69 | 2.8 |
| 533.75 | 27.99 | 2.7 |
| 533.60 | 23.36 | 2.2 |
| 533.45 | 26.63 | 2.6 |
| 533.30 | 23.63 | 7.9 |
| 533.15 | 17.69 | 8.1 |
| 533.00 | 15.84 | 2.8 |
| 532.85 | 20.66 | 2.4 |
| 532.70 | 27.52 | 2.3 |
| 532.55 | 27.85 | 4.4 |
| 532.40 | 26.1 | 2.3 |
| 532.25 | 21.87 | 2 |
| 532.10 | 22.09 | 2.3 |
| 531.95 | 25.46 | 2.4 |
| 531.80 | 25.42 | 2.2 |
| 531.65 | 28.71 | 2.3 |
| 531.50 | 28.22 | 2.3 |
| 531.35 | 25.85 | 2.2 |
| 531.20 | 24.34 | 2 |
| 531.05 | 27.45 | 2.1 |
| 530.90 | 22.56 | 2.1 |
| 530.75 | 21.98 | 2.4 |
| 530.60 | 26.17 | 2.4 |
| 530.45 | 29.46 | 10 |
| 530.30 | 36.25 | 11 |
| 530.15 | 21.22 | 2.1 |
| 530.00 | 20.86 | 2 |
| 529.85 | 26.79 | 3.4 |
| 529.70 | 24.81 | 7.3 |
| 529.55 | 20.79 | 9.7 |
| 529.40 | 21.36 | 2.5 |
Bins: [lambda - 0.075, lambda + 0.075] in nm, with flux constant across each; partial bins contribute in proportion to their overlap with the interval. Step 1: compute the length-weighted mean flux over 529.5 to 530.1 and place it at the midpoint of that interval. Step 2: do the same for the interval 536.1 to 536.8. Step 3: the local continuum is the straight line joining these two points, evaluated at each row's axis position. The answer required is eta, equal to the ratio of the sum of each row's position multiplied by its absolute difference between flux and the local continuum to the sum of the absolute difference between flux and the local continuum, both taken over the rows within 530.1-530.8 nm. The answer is 530.38 nm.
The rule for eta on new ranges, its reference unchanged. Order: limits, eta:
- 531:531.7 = 531.41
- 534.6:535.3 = 534.89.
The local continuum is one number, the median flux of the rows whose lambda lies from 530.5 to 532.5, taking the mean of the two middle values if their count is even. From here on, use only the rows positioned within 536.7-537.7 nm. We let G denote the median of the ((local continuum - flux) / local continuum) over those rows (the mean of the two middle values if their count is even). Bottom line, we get 0.027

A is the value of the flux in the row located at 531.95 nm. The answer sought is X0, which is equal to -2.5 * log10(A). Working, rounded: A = 25.46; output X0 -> -3.51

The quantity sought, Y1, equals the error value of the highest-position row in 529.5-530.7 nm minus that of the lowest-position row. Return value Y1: -7.30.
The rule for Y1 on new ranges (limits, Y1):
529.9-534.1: 0.50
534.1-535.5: 0.30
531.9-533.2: 5.70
